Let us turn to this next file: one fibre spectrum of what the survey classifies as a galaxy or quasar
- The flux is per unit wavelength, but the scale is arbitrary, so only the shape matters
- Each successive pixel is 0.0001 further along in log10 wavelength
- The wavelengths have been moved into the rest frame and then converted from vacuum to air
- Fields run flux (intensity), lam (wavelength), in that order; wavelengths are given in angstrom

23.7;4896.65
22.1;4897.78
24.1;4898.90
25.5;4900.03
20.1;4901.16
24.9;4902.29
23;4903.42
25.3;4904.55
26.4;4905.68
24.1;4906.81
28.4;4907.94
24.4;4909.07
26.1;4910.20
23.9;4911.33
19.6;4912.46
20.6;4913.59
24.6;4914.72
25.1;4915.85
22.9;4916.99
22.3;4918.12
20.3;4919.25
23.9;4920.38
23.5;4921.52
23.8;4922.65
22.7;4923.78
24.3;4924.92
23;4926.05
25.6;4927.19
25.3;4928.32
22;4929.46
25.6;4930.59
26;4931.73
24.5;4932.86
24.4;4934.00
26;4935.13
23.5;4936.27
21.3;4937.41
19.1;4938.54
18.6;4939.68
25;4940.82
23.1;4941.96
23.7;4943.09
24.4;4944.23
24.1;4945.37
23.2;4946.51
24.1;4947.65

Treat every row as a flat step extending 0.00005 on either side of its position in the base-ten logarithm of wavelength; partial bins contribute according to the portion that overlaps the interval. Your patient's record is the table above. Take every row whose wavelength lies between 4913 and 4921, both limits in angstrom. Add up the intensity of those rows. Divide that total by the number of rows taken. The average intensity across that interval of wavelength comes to 22.8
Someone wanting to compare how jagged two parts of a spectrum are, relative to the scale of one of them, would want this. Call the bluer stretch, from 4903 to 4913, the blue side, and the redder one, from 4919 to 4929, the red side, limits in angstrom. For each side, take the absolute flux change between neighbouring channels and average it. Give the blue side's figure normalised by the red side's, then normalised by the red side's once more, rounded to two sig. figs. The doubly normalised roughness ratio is 1.4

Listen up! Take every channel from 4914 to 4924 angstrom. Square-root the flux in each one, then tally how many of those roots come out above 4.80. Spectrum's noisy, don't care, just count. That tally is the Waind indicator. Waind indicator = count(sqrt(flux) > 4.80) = 5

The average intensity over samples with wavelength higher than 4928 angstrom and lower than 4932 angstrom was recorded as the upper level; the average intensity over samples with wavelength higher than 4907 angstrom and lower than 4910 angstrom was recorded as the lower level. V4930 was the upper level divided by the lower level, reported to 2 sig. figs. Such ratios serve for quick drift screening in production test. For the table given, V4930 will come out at 0.94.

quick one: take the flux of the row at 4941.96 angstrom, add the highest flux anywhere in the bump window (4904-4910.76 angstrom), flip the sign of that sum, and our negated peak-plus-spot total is -51.5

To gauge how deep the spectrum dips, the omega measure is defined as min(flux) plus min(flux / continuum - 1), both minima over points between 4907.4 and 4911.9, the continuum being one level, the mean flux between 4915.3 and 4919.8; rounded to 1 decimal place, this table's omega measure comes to 24.0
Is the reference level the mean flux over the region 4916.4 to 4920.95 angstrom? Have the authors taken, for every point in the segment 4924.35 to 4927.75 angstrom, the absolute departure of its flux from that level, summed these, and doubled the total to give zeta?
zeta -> 12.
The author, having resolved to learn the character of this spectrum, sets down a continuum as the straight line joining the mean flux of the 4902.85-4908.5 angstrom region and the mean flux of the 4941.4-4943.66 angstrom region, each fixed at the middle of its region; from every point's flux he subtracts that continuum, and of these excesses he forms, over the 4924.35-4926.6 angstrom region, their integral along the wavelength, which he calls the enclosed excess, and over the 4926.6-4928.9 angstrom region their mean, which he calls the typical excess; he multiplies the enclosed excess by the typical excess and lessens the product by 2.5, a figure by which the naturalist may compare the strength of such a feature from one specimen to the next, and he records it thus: -4.4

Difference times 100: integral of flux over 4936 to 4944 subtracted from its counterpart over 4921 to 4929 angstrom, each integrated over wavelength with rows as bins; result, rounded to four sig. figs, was 1524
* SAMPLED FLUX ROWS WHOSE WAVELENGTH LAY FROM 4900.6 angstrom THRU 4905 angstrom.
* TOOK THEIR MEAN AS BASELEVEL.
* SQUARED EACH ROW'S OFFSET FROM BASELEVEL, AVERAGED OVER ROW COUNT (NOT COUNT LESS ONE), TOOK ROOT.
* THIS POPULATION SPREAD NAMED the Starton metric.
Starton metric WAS 2.05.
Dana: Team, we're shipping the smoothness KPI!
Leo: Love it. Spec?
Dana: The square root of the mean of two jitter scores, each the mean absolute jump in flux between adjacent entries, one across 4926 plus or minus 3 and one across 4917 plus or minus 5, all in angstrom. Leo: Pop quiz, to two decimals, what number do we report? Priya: 1.27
